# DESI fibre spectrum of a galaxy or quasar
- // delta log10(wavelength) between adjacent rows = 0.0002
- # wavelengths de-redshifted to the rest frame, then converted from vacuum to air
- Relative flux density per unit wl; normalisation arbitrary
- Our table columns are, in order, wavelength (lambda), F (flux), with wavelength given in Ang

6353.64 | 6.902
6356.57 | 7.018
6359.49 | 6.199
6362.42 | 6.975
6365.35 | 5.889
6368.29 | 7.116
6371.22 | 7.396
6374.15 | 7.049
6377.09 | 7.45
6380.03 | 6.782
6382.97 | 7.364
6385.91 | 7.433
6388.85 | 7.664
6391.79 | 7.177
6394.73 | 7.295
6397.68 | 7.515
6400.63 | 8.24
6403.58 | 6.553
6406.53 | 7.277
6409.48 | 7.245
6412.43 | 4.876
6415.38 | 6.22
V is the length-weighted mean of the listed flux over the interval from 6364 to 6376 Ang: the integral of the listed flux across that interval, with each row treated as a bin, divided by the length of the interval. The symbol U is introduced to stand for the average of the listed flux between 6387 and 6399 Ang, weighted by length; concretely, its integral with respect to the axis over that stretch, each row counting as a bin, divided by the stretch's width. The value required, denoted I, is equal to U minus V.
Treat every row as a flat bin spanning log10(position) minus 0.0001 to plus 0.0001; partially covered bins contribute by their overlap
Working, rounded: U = 7.4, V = 6.89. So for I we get 0.5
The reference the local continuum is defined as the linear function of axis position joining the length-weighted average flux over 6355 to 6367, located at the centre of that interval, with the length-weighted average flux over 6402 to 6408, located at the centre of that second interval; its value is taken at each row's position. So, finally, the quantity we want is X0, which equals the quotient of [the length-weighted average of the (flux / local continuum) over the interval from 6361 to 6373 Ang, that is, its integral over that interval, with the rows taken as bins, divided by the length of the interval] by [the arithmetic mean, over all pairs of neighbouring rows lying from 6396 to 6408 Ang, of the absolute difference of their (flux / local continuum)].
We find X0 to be 6.9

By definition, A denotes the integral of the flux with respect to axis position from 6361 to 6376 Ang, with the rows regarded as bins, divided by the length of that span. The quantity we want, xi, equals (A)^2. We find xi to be 48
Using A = 6.9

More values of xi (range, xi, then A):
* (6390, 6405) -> 54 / 7.4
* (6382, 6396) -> 55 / 7.4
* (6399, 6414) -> 47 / 6.8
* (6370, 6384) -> 52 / 7.2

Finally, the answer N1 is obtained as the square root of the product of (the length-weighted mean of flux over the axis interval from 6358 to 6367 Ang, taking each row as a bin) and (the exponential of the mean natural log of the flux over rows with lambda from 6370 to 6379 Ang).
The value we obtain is 6.8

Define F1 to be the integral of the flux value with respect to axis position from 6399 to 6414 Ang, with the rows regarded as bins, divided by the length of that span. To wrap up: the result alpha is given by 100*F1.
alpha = 684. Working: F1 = 6.8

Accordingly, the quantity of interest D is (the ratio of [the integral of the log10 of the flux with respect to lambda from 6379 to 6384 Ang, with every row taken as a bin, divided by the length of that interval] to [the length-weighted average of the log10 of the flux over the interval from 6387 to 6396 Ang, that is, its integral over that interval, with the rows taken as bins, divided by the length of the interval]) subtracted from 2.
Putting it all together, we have 1.02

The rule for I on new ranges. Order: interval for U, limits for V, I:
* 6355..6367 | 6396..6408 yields -0.9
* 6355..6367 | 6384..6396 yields -0.9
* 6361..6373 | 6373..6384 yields -0.3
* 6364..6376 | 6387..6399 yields -0.5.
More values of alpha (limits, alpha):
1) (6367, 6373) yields 726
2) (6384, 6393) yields 743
